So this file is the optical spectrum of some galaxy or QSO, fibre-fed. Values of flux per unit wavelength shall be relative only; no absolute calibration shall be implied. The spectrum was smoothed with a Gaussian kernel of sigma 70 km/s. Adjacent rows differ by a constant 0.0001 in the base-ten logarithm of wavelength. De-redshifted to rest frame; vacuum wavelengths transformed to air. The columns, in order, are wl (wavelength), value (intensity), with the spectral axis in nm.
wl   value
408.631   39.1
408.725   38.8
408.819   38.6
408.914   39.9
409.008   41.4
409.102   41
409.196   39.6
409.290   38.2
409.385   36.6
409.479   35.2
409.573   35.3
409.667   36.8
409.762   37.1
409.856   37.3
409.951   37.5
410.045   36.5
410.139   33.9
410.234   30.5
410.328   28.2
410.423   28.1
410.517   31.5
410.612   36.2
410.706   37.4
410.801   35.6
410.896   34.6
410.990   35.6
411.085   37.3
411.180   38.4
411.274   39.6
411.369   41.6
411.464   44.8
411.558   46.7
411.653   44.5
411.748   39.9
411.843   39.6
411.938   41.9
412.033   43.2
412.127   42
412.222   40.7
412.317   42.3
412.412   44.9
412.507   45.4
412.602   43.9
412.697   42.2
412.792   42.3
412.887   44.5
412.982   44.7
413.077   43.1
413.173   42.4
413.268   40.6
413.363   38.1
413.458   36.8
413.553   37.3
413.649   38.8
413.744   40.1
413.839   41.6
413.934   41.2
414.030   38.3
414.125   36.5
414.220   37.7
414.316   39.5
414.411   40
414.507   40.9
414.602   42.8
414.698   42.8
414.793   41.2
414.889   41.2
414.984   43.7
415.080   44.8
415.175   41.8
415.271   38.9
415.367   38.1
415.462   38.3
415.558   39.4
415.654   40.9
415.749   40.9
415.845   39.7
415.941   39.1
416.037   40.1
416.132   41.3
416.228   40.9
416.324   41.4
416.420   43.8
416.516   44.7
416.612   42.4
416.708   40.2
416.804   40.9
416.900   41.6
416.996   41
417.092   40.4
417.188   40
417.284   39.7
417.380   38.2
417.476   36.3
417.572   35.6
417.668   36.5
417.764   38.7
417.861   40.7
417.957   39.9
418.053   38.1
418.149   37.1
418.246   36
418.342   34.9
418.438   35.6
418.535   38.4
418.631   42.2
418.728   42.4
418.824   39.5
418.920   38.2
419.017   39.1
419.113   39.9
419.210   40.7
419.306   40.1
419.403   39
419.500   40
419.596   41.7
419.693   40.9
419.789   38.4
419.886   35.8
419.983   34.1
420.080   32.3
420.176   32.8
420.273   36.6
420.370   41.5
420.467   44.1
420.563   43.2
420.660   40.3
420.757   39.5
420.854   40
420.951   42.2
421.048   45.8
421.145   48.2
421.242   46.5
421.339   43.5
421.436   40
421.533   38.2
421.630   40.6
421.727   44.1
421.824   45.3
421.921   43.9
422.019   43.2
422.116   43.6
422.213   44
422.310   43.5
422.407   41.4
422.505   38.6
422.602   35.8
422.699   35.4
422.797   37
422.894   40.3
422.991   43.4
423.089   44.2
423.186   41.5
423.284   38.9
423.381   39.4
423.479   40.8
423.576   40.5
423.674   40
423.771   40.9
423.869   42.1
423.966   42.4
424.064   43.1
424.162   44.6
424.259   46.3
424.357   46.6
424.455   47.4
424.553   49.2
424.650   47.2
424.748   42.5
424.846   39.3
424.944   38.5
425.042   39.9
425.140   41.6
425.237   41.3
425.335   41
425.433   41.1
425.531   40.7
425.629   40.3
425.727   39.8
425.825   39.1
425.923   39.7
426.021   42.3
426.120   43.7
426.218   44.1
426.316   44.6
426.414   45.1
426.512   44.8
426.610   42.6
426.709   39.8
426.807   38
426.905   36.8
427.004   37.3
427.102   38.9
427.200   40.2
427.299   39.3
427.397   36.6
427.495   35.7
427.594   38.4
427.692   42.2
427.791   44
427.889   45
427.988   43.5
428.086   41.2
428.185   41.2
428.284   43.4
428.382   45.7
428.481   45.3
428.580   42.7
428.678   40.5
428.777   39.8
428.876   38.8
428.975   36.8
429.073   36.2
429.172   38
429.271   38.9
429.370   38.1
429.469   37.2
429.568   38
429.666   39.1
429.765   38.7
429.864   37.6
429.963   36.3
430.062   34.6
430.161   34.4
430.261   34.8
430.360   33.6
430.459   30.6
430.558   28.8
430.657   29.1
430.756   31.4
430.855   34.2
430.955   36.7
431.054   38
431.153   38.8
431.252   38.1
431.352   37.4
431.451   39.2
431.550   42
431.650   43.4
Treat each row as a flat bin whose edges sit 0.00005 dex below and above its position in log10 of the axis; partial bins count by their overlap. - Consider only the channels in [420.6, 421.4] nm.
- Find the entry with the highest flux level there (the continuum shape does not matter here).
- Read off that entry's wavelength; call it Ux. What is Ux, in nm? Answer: 421.145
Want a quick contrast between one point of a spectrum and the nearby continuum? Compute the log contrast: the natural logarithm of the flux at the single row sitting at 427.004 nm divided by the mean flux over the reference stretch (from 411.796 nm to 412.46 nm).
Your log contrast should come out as -0.12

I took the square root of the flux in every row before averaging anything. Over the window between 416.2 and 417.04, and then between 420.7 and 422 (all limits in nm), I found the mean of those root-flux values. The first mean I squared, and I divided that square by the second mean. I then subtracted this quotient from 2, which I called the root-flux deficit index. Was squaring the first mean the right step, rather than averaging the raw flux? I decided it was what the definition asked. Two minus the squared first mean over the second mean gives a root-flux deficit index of -4.4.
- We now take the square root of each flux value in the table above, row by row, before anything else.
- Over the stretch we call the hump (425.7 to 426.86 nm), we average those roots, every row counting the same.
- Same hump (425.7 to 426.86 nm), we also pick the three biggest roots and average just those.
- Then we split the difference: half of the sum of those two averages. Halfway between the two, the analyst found 6.59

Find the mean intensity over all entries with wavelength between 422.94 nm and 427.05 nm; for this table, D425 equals 42.0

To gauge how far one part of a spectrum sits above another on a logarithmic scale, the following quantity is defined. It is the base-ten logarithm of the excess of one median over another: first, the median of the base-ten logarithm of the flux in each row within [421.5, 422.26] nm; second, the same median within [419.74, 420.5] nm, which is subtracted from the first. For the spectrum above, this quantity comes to -1.1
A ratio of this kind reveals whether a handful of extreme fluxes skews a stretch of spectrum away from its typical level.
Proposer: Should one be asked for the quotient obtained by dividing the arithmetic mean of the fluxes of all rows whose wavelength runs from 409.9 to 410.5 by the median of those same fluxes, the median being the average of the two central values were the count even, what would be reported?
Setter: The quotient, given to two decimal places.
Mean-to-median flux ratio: 1.01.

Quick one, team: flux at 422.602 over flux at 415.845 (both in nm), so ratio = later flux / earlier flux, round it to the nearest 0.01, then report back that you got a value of 0.90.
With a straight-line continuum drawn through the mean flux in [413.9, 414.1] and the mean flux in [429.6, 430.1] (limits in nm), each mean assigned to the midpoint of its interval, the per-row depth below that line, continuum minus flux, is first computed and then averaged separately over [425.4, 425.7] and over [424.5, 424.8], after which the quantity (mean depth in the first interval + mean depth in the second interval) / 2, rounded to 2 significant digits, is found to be -5.5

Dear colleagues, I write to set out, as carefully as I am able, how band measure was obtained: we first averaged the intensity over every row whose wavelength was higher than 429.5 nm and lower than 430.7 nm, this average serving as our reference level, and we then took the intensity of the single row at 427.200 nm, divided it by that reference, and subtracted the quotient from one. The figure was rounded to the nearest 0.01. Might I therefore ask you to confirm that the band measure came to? -0.16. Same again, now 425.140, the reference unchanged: -0.20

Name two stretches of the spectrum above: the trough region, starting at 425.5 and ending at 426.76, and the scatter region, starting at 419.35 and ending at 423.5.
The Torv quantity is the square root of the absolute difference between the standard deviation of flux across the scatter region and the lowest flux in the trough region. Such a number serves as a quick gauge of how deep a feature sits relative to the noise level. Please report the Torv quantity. 5.96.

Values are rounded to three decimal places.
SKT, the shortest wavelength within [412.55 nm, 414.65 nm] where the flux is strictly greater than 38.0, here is 412.602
